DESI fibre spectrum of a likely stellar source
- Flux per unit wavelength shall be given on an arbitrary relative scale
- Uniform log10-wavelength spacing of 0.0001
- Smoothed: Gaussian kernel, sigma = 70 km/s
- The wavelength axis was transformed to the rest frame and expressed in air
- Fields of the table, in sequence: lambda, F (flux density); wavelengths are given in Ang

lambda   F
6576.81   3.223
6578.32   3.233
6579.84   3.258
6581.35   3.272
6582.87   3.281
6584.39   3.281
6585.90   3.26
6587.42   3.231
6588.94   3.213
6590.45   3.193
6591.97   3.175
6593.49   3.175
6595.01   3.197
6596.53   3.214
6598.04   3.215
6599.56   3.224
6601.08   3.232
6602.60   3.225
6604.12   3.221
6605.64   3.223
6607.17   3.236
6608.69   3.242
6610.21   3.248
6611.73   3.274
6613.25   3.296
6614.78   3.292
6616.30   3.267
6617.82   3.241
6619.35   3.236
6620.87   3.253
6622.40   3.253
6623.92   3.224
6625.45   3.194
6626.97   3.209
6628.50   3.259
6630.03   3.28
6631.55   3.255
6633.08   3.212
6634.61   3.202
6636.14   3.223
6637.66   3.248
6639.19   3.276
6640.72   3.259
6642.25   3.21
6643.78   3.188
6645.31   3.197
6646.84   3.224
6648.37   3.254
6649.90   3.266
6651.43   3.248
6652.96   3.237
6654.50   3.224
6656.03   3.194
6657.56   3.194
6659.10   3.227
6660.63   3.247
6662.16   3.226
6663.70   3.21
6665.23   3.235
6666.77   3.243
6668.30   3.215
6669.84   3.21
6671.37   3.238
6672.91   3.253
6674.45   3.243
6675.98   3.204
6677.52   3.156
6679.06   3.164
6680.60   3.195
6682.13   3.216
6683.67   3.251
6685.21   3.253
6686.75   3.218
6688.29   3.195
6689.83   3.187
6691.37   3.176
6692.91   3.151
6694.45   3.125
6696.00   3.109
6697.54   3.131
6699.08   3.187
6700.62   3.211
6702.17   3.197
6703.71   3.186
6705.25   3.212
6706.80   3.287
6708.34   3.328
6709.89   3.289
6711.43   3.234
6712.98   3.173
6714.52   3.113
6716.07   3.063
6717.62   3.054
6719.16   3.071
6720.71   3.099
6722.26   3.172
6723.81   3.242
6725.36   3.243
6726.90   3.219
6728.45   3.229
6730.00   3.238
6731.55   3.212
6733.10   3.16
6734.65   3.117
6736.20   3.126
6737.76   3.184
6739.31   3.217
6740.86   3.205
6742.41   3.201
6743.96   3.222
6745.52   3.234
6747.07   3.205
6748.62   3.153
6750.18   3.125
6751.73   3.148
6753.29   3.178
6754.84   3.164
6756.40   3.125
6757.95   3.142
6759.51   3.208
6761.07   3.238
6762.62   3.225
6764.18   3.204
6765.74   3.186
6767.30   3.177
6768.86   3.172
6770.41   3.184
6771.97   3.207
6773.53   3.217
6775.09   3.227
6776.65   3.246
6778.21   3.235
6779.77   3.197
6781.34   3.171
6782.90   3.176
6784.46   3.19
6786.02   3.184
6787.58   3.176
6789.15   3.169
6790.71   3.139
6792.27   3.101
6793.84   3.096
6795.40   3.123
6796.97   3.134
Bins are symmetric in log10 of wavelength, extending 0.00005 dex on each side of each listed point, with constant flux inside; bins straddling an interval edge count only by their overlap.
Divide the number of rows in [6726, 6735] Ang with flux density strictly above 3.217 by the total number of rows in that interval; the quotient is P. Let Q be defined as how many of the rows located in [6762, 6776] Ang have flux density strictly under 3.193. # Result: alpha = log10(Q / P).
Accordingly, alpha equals 0.9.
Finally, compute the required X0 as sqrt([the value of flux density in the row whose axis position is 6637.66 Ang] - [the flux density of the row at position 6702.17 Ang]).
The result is 0.23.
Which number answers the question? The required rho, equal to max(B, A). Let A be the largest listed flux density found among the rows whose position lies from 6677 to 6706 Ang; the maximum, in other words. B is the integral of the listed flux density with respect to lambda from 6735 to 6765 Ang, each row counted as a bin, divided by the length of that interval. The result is 3.25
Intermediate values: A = 3.253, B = 3.18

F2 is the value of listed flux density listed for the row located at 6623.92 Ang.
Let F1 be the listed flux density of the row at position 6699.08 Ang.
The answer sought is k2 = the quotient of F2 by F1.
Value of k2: 1.01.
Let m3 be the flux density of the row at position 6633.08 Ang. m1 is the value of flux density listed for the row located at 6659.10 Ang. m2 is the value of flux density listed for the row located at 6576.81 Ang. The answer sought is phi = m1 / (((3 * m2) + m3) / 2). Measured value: 0.501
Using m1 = 3.227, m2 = 3.223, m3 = 3.212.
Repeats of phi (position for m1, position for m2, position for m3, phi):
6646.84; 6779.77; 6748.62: 0.506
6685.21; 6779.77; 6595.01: 0.509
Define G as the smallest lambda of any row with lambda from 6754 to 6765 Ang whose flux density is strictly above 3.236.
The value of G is 6761.07 Ang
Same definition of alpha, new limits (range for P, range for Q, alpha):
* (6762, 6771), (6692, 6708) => 1.6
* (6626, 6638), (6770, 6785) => 0.8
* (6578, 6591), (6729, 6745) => 0.7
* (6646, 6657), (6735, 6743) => 0.4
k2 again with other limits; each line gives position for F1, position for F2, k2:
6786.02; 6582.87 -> 1.03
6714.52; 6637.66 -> 1.04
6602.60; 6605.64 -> 1.00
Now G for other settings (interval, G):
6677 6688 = 6683.67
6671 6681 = 6671.37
